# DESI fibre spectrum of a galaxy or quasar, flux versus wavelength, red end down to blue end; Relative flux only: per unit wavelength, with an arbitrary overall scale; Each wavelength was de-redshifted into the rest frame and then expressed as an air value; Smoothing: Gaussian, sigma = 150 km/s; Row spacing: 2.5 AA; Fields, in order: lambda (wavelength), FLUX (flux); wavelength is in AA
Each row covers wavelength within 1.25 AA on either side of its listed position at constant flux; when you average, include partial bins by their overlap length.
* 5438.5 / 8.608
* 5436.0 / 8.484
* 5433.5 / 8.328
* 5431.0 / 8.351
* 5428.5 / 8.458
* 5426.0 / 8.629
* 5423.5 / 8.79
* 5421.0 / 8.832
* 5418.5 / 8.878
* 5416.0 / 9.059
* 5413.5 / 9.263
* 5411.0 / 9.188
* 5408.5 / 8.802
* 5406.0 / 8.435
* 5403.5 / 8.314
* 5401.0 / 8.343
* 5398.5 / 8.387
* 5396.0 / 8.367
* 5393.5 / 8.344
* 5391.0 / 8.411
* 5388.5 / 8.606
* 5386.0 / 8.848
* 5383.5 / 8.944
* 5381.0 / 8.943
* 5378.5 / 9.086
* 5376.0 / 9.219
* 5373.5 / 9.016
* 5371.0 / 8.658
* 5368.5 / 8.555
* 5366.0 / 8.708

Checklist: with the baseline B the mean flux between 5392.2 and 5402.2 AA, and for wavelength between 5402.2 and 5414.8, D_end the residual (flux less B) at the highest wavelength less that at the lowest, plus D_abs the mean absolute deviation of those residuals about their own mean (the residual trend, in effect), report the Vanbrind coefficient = 1.3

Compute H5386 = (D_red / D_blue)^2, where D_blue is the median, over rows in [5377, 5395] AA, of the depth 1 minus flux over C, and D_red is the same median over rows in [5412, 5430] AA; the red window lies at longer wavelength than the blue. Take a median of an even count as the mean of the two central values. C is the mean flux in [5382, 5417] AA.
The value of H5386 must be 0.8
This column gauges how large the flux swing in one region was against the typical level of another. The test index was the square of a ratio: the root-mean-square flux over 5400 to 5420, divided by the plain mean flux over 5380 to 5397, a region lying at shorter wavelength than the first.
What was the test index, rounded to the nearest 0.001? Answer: 1.036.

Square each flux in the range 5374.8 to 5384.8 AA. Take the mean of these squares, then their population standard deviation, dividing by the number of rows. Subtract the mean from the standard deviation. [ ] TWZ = -80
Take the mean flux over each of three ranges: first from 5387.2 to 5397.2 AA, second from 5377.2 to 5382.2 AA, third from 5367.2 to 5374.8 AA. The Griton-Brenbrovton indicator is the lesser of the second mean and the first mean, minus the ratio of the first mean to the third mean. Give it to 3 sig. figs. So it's 7.47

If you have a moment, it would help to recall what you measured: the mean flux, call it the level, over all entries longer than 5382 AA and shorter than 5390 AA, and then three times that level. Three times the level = 26.4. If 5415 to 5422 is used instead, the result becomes 26.8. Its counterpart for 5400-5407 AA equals 25.1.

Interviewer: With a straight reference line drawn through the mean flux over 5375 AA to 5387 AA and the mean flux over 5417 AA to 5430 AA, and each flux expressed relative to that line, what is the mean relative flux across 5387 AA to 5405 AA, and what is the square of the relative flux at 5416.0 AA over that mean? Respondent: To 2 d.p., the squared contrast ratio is 1.20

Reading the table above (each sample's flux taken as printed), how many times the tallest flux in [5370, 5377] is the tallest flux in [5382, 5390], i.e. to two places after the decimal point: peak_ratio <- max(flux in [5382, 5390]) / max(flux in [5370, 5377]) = 0.97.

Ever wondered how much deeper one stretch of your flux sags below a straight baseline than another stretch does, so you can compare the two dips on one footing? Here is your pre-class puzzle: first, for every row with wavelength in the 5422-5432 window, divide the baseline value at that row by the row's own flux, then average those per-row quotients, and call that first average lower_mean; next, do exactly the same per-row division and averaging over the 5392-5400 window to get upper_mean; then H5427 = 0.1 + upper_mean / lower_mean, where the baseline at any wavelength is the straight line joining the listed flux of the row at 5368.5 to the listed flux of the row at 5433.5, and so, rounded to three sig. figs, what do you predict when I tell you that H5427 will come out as 1.14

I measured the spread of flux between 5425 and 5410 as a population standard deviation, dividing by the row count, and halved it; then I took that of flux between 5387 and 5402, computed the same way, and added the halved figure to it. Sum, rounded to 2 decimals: 0.18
